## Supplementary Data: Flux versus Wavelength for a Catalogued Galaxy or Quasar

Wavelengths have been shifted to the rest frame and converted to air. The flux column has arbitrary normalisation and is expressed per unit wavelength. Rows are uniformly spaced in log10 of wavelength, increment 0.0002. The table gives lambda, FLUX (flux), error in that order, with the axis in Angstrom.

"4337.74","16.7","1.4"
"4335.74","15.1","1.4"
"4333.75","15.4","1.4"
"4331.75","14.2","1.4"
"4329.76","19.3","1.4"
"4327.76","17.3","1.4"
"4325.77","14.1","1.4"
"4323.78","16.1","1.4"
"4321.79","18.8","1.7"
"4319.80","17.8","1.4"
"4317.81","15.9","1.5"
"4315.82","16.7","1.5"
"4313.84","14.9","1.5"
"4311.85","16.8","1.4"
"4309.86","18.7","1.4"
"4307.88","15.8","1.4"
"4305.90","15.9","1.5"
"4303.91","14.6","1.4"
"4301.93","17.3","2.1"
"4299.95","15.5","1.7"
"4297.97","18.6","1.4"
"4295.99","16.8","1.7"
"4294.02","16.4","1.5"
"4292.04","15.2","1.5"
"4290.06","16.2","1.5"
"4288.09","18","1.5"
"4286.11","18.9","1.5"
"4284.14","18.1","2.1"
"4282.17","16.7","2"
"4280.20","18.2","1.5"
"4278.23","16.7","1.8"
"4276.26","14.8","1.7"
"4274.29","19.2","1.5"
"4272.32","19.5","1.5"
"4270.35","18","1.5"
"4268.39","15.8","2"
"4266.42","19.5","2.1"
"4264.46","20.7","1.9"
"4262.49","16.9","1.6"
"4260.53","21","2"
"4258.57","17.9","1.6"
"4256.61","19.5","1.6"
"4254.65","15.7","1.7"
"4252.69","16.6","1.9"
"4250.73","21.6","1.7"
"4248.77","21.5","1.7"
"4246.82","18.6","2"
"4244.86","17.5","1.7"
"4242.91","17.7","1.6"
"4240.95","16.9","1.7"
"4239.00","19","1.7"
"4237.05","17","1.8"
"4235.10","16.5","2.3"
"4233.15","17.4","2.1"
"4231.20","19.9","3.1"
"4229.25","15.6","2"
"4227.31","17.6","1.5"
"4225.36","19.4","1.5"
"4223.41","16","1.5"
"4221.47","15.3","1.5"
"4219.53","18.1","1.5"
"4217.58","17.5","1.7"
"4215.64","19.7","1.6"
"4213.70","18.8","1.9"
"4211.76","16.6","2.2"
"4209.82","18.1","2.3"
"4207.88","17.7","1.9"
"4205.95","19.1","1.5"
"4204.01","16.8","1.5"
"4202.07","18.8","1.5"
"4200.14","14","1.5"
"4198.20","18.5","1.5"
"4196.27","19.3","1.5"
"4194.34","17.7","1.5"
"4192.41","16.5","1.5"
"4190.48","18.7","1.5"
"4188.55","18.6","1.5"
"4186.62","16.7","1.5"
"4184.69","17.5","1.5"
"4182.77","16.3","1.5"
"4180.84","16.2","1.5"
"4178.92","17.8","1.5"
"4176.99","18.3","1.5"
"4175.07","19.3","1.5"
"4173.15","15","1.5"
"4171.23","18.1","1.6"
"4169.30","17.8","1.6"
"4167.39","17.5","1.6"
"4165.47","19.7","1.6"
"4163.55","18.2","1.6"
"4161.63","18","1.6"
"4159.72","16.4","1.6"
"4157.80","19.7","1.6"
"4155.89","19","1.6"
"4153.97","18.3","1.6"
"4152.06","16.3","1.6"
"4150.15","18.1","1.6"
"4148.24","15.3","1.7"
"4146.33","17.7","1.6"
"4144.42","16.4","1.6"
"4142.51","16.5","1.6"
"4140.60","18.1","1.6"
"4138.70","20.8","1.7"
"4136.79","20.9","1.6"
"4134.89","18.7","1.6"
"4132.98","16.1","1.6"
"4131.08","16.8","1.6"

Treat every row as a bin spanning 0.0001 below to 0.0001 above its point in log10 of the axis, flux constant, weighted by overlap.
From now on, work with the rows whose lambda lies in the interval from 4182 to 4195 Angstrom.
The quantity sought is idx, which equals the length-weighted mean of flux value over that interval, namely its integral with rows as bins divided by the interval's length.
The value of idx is 17.4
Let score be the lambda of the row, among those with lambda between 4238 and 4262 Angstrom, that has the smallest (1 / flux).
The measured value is 4250.73 Angstrom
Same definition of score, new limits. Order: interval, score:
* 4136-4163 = 4136.79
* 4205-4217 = 4215.64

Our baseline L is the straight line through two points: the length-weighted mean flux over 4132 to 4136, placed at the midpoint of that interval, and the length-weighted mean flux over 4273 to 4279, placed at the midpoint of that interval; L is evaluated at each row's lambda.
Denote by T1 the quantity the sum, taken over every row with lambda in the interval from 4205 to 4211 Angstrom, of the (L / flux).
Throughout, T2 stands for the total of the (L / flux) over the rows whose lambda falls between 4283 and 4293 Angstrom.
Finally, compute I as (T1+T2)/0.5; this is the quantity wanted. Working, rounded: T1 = 2.8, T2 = 4.9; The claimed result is 15.6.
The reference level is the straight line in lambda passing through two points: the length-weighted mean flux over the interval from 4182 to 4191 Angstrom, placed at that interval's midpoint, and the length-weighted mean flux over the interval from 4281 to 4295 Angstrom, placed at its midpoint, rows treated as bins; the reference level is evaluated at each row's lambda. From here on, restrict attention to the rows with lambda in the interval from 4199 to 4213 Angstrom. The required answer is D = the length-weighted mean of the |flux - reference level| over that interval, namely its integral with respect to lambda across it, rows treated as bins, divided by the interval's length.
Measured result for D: 1.27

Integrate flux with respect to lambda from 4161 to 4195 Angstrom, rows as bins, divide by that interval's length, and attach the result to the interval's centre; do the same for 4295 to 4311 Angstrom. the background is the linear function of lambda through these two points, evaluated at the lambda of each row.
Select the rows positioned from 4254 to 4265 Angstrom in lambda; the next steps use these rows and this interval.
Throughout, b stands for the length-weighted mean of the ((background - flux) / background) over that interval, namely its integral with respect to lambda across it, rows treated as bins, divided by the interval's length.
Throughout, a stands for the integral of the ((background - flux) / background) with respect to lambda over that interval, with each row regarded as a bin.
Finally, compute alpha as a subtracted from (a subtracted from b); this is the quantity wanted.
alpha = 2.0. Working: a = -1.0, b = -0.095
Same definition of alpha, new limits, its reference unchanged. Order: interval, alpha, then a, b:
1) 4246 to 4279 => 5.6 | -2.9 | -0.086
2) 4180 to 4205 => -0.5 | 0.3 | 0.010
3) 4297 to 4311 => 0.0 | 0.0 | 0.001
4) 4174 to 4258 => 4.4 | -2.2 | -0.027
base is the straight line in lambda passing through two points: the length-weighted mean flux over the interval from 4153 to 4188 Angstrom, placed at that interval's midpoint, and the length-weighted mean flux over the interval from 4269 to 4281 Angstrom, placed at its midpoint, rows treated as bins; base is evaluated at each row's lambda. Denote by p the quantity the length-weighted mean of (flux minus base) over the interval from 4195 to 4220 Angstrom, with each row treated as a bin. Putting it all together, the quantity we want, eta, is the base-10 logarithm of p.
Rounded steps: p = 0.18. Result -0.7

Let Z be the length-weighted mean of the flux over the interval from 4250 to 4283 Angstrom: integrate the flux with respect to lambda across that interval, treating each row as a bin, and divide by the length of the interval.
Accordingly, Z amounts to 18.1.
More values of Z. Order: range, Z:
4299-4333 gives 16.4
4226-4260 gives 18.1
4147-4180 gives 17.8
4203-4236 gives 17.7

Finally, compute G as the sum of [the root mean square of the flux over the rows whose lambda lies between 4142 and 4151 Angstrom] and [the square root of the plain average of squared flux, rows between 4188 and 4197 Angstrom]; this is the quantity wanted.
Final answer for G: 35.0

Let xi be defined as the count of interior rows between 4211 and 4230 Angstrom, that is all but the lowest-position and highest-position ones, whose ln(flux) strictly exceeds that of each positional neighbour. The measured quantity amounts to 3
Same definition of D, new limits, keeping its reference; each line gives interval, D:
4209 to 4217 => 1.25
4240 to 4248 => 0.69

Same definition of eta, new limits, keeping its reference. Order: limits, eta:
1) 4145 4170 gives -1.4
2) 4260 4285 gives -0.4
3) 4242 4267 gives 0.1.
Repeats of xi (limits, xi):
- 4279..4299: 1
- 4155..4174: 3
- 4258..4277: 3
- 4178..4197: 2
